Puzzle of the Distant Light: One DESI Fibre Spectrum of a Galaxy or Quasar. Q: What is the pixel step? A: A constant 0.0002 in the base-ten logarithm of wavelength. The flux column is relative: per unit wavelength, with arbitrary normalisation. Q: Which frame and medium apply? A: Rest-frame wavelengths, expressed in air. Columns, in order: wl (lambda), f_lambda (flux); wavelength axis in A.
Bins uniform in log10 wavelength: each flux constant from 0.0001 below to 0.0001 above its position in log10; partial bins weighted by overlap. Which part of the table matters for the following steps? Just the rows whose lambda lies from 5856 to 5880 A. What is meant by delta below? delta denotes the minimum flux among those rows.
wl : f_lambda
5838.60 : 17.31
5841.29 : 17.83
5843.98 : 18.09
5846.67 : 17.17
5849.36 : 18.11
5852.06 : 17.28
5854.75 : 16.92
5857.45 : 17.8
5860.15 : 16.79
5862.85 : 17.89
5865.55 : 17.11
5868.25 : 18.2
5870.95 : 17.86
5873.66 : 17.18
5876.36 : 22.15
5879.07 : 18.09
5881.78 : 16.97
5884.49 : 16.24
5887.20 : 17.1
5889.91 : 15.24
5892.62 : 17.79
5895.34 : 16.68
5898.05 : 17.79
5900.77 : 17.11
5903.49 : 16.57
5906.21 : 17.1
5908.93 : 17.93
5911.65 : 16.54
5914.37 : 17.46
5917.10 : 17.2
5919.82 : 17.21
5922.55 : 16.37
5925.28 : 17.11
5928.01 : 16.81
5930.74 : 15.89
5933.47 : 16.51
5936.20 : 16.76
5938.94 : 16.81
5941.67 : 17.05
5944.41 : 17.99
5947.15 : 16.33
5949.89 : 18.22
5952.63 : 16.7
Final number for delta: 16.79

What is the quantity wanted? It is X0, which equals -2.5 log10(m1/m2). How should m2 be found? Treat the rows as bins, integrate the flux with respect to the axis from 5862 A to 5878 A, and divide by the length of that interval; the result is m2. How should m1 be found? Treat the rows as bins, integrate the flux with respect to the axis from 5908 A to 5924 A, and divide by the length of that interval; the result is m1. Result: 0.081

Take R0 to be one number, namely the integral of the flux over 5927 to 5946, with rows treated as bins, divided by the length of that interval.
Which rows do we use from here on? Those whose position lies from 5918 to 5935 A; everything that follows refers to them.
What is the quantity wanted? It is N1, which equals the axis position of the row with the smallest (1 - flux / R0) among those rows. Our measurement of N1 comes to 5919.82 A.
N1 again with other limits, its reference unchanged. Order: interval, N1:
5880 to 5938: 5908.93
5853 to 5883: 5876.36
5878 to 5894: 5879.07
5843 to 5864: 5849.36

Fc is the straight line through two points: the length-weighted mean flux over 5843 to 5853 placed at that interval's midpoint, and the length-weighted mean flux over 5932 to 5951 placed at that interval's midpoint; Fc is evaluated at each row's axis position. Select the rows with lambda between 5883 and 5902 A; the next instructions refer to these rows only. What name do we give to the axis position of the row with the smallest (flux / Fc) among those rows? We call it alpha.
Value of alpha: 5889.91 A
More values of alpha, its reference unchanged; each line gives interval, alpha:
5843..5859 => 5854.75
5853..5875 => 5860.15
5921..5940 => 5930.74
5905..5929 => 5922.55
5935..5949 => 5947.15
